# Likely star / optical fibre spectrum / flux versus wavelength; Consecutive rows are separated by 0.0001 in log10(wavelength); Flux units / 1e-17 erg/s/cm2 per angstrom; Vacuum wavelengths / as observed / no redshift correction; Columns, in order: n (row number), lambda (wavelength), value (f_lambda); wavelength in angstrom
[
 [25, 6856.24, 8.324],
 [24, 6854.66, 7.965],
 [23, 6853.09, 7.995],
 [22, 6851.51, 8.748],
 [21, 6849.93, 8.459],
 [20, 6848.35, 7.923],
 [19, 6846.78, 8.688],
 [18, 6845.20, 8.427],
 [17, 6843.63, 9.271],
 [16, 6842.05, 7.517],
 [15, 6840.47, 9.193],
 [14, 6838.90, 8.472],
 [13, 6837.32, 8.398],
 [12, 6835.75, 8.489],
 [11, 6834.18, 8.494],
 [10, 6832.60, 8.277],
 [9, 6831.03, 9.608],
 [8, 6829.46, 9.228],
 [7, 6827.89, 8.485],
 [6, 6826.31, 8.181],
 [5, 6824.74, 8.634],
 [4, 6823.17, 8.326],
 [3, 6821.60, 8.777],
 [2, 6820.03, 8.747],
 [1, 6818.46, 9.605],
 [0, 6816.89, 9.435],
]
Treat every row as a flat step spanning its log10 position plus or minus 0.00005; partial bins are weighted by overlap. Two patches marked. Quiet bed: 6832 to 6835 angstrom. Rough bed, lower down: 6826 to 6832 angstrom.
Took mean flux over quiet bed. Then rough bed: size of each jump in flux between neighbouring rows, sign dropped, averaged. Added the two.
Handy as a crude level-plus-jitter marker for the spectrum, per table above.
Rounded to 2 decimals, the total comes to 8.86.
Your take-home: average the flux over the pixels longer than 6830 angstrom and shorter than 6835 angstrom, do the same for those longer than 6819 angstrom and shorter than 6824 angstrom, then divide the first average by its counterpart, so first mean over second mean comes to 1.02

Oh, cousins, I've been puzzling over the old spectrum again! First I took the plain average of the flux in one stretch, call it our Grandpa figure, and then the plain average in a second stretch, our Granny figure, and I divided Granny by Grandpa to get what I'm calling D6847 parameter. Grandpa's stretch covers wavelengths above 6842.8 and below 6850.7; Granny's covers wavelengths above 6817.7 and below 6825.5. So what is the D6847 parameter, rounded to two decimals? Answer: 1.03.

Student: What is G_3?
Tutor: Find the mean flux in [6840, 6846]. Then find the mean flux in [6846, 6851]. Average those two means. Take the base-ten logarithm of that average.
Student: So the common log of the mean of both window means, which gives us 0.928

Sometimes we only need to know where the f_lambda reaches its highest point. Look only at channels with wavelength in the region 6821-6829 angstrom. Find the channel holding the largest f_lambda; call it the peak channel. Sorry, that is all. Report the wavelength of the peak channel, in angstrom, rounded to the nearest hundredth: 6821.60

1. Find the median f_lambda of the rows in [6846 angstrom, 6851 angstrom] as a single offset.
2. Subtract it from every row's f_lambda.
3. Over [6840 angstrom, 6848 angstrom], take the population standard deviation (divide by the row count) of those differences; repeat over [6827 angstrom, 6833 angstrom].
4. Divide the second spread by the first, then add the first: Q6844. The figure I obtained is 1.5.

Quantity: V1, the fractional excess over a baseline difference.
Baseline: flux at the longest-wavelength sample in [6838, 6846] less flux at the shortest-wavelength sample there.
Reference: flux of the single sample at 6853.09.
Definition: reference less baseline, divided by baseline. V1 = -179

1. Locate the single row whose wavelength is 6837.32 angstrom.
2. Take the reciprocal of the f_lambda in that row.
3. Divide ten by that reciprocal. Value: 84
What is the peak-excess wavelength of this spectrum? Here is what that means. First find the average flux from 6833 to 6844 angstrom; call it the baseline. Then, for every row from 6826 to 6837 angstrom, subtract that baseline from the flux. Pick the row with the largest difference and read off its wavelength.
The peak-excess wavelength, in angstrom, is 6831.03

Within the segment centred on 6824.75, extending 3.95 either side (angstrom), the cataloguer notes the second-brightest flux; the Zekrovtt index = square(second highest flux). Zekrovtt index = 74.5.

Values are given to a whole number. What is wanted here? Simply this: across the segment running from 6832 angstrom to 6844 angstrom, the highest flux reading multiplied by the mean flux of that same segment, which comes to 79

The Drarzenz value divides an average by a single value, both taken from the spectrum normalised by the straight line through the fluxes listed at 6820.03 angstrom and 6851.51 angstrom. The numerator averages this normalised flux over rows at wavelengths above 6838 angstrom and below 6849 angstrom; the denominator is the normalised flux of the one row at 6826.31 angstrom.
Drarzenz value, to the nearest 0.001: 1.039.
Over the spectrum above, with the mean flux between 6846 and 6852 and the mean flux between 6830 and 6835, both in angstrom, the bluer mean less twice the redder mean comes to -8.1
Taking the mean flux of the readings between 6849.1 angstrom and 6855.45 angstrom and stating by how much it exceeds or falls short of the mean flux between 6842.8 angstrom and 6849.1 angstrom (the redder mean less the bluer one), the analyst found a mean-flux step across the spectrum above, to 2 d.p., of -0.29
